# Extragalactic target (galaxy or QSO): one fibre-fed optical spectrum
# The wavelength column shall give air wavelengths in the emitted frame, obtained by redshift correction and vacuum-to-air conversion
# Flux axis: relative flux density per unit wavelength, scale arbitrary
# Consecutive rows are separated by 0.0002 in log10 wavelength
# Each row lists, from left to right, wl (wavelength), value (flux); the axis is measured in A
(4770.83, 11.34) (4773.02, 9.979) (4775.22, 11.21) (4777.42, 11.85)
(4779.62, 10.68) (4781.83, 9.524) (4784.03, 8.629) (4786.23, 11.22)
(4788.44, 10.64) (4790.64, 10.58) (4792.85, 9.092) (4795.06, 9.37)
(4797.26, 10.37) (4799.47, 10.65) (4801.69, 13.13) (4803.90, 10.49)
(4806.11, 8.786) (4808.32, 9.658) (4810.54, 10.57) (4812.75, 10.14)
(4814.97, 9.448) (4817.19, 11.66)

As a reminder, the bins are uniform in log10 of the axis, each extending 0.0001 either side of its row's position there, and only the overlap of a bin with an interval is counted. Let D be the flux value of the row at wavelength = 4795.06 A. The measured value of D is 9.37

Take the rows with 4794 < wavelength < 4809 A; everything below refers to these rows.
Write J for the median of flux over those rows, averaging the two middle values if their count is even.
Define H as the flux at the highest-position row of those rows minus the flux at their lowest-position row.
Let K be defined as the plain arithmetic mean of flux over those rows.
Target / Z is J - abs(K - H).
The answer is 0.3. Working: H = 0.3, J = 10.4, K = 10.4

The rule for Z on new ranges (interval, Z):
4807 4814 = 0.5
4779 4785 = -2.1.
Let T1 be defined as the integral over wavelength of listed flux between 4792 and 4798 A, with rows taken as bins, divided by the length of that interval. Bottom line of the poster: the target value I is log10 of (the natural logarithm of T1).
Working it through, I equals 0.354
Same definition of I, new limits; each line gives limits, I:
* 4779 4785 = 0.353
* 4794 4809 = 0.369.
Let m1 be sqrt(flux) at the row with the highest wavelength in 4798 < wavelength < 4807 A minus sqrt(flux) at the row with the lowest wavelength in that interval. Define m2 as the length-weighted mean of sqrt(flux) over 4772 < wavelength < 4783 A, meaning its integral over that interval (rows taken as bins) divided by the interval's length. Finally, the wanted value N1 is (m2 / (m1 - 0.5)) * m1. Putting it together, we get 1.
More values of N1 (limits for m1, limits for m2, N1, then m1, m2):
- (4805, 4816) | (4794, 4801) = -1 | 0.11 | 3.21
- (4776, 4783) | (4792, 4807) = 1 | -0.36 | 3.20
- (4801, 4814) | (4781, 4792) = 1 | -0.44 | 3.18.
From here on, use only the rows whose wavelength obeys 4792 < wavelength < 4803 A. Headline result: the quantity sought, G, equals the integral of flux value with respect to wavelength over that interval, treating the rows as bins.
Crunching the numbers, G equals 116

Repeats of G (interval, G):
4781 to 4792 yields 111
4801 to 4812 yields 115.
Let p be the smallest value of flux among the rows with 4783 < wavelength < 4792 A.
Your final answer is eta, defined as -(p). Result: -8.6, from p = 8.629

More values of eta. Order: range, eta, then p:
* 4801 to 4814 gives -8.8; 8.786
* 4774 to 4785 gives -8.6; 8.629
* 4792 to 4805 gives -9.1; 9.092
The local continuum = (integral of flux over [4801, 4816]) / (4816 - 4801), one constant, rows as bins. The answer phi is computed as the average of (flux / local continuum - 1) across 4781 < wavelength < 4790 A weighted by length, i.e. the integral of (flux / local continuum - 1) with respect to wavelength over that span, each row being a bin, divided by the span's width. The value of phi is -0.02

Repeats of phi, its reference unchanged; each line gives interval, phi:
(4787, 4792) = 0.03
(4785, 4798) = -0.01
